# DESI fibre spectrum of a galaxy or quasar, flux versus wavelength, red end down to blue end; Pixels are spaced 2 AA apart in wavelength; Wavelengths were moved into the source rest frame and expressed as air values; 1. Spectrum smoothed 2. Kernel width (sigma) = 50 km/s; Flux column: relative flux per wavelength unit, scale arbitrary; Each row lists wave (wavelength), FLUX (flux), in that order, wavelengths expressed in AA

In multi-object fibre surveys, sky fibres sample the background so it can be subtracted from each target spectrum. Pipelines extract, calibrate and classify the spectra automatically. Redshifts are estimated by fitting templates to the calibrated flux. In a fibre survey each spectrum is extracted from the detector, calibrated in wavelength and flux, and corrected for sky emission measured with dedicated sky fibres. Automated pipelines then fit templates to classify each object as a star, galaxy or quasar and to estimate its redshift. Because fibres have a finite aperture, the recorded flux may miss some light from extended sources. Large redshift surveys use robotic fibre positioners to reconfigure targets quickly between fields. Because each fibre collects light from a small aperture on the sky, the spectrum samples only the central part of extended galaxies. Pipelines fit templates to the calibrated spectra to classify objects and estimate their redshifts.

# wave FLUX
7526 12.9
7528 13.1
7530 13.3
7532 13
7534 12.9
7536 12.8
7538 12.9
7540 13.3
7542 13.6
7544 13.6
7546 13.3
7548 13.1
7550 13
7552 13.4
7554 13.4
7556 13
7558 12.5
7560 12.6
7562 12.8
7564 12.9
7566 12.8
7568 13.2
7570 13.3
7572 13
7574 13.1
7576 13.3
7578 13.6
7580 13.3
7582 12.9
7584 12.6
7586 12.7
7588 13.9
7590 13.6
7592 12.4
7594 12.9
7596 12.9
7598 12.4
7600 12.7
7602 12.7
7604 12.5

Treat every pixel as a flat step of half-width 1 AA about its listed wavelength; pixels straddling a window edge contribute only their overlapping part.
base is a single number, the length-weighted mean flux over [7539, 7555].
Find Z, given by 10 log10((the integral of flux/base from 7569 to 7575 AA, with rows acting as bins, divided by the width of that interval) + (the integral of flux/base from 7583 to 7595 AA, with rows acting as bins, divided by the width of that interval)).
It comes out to 2.92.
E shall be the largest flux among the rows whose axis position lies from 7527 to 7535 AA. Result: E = 13.3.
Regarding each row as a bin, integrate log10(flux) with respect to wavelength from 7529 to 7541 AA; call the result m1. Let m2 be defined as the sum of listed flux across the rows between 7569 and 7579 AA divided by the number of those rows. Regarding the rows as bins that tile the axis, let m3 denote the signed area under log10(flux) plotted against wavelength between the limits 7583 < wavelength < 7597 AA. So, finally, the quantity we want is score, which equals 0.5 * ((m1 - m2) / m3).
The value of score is 0.0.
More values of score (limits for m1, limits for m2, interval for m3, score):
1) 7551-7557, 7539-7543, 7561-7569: -0.4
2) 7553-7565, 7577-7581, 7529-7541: 0.0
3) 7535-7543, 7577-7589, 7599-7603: -0.5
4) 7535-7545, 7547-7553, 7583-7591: -0.1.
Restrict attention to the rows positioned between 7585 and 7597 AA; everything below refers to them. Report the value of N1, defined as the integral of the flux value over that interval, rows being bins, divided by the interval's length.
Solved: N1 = 13.1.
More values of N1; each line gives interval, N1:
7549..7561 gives 13.0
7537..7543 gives 13.3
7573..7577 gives 13.2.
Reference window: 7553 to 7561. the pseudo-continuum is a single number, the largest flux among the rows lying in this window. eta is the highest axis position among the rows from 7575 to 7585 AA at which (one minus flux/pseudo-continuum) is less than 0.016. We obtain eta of 7580 AA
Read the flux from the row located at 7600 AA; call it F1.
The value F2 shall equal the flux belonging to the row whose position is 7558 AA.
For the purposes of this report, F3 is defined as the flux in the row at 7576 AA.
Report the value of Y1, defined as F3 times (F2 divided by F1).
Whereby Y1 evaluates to 13.1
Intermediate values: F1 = 12.7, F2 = 12.5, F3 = 13.3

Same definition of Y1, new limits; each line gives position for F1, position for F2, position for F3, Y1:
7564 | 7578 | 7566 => 13.5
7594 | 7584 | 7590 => 13.3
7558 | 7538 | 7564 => 13.3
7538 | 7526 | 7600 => 12.7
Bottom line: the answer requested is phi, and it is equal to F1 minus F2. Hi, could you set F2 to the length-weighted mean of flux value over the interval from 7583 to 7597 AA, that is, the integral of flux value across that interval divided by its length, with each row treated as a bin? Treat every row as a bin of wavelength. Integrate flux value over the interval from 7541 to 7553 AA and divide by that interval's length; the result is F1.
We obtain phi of 0.33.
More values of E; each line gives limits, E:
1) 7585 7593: 13.9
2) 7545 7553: 13.4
